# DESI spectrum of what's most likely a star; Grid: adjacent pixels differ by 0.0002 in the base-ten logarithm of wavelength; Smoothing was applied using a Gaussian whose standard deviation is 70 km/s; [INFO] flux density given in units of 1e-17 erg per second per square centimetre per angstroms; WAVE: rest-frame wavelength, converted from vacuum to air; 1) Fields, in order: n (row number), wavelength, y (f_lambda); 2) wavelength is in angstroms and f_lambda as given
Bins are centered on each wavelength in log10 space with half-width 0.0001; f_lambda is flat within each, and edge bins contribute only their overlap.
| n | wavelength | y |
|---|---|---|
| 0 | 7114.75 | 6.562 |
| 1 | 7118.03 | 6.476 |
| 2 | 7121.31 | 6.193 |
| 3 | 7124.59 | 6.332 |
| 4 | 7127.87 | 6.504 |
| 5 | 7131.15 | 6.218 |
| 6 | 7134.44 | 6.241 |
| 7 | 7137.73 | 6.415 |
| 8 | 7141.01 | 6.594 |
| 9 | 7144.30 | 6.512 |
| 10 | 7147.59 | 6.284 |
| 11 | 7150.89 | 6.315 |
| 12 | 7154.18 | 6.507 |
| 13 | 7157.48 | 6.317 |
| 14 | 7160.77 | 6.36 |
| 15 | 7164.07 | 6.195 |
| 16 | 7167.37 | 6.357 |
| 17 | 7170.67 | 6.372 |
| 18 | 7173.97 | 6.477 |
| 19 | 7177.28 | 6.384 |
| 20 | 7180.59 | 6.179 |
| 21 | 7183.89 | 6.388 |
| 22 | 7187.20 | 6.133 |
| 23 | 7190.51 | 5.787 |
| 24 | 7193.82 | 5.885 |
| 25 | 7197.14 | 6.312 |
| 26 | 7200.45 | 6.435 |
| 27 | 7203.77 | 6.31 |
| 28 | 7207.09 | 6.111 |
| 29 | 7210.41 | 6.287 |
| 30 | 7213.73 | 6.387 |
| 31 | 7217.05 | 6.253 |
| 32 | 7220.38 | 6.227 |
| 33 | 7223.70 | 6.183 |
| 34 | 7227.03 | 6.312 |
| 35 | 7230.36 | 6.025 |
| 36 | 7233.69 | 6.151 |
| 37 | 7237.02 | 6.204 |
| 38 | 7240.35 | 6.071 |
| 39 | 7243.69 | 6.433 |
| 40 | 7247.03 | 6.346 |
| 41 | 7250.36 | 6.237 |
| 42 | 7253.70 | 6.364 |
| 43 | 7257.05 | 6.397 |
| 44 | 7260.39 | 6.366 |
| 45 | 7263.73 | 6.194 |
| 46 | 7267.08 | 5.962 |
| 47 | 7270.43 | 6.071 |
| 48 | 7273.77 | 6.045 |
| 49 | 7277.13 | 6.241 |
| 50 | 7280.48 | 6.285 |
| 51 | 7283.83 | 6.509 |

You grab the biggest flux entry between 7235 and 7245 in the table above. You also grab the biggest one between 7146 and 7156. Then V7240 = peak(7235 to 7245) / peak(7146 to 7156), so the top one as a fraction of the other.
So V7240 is 0.99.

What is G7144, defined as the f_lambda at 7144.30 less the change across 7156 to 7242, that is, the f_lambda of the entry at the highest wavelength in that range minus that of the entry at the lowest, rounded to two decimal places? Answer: 6.76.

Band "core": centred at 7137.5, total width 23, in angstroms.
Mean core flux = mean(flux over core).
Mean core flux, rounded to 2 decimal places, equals 6.40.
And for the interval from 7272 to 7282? 6.19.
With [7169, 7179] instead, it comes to 6.41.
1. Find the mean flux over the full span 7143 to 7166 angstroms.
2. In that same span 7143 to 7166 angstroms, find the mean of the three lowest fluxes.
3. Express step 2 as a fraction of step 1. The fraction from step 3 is 0.986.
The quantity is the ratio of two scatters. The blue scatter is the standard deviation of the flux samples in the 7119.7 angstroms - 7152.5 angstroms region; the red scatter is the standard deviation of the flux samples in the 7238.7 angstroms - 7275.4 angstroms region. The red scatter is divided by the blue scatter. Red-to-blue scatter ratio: 1.2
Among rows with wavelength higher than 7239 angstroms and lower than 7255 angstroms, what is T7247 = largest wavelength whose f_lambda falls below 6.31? 7250.36 angstroms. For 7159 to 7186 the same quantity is 7180.59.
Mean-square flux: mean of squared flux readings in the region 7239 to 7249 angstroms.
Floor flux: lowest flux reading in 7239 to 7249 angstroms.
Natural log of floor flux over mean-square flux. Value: -1.87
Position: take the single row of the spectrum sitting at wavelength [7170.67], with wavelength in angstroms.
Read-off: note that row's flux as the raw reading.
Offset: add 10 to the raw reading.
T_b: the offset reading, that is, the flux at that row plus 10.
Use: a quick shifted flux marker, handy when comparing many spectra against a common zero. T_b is 16.4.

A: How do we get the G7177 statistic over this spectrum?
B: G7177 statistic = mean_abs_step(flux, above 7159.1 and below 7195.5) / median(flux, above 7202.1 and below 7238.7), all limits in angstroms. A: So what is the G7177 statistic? 0.0265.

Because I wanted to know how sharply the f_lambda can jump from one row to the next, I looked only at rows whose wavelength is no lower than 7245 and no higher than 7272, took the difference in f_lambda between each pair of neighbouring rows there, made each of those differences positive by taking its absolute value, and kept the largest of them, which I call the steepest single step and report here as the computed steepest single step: 0.23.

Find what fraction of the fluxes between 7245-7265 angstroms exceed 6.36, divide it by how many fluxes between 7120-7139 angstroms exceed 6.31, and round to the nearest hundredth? 0.17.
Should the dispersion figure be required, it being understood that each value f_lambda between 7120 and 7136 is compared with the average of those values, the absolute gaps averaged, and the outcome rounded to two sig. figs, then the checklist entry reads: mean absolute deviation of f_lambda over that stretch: 0.096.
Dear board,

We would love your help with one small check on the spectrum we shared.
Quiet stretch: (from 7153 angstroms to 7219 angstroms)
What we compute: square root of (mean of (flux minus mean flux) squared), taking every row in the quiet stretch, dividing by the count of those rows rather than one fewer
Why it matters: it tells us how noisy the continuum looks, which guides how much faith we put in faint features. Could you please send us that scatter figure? 0.179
